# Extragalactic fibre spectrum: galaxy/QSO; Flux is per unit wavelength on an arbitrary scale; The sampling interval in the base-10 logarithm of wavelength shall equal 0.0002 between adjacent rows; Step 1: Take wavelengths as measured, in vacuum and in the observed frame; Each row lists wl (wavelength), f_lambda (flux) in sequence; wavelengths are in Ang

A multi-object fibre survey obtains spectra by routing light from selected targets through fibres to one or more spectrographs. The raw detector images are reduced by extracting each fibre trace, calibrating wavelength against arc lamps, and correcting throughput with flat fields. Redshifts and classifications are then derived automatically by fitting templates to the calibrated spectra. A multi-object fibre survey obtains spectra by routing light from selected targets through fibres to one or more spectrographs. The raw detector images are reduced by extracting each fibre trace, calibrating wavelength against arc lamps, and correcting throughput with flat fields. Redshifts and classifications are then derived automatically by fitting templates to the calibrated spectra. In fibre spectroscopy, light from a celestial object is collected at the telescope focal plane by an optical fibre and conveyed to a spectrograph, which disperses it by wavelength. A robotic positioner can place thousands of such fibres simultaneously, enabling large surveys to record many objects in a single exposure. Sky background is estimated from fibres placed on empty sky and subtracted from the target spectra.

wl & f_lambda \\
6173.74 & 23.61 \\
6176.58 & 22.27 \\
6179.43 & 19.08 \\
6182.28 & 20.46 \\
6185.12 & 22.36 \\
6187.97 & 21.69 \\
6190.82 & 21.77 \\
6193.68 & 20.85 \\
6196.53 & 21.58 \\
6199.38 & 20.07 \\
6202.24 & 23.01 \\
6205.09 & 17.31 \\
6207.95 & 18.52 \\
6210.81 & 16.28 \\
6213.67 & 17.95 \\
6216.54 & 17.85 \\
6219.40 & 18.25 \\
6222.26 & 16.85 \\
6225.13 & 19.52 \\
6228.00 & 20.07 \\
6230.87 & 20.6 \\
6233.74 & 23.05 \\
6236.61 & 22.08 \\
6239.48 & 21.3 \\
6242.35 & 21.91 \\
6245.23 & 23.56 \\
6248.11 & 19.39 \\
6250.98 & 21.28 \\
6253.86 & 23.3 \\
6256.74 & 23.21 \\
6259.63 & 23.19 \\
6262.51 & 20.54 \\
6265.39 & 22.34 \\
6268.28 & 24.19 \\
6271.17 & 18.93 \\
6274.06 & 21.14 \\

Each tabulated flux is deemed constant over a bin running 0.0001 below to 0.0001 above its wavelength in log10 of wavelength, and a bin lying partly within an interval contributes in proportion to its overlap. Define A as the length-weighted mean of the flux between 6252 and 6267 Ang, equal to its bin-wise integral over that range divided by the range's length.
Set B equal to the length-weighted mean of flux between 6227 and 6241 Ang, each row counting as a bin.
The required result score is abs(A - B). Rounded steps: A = 22.5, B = 21.5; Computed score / 1.0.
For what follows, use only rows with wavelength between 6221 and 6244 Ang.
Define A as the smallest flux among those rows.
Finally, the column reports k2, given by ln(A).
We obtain 2.82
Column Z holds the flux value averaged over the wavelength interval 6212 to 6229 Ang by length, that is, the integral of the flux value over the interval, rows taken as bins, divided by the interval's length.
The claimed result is 18.3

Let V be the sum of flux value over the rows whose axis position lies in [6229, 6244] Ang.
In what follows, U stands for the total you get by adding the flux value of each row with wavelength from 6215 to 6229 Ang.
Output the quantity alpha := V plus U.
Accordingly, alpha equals 201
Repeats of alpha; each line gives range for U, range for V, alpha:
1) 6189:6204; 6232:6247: 219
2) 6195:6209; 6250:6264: 212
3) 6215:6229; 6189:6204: 200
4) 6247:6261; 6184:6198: 219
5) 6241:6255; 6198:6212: 205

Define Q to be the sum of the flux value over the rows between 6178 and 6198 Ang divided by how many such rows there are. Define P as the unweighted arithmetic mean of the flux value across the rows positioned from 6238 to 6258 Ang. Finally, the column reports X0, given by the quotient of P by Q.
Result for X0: 1.04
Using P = 22.0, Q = 21.1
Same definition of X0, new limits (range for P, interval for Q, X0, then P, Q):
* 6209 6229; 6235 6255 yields 0.83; 18.1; 21.8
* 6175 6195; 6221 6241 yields 1.03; 21.2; 20.5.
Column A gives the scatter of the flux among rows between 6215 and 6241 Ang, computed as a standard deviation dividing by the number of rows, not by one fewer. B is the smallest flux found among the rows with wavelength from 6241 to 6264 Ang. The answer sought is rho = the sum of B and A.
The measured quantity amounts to 21.3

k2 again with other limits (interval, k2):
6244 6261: 2.96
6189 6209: 2.85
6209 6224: 2.79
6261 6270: 3.02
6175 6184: 2.95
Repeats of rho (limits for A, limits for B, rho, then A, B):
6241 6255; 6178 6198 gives 20.6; 1.5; 19.08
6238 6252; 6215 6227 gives 18.2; 1.3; 16.85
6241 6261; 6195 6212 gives 17.7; 1.4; 16.28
